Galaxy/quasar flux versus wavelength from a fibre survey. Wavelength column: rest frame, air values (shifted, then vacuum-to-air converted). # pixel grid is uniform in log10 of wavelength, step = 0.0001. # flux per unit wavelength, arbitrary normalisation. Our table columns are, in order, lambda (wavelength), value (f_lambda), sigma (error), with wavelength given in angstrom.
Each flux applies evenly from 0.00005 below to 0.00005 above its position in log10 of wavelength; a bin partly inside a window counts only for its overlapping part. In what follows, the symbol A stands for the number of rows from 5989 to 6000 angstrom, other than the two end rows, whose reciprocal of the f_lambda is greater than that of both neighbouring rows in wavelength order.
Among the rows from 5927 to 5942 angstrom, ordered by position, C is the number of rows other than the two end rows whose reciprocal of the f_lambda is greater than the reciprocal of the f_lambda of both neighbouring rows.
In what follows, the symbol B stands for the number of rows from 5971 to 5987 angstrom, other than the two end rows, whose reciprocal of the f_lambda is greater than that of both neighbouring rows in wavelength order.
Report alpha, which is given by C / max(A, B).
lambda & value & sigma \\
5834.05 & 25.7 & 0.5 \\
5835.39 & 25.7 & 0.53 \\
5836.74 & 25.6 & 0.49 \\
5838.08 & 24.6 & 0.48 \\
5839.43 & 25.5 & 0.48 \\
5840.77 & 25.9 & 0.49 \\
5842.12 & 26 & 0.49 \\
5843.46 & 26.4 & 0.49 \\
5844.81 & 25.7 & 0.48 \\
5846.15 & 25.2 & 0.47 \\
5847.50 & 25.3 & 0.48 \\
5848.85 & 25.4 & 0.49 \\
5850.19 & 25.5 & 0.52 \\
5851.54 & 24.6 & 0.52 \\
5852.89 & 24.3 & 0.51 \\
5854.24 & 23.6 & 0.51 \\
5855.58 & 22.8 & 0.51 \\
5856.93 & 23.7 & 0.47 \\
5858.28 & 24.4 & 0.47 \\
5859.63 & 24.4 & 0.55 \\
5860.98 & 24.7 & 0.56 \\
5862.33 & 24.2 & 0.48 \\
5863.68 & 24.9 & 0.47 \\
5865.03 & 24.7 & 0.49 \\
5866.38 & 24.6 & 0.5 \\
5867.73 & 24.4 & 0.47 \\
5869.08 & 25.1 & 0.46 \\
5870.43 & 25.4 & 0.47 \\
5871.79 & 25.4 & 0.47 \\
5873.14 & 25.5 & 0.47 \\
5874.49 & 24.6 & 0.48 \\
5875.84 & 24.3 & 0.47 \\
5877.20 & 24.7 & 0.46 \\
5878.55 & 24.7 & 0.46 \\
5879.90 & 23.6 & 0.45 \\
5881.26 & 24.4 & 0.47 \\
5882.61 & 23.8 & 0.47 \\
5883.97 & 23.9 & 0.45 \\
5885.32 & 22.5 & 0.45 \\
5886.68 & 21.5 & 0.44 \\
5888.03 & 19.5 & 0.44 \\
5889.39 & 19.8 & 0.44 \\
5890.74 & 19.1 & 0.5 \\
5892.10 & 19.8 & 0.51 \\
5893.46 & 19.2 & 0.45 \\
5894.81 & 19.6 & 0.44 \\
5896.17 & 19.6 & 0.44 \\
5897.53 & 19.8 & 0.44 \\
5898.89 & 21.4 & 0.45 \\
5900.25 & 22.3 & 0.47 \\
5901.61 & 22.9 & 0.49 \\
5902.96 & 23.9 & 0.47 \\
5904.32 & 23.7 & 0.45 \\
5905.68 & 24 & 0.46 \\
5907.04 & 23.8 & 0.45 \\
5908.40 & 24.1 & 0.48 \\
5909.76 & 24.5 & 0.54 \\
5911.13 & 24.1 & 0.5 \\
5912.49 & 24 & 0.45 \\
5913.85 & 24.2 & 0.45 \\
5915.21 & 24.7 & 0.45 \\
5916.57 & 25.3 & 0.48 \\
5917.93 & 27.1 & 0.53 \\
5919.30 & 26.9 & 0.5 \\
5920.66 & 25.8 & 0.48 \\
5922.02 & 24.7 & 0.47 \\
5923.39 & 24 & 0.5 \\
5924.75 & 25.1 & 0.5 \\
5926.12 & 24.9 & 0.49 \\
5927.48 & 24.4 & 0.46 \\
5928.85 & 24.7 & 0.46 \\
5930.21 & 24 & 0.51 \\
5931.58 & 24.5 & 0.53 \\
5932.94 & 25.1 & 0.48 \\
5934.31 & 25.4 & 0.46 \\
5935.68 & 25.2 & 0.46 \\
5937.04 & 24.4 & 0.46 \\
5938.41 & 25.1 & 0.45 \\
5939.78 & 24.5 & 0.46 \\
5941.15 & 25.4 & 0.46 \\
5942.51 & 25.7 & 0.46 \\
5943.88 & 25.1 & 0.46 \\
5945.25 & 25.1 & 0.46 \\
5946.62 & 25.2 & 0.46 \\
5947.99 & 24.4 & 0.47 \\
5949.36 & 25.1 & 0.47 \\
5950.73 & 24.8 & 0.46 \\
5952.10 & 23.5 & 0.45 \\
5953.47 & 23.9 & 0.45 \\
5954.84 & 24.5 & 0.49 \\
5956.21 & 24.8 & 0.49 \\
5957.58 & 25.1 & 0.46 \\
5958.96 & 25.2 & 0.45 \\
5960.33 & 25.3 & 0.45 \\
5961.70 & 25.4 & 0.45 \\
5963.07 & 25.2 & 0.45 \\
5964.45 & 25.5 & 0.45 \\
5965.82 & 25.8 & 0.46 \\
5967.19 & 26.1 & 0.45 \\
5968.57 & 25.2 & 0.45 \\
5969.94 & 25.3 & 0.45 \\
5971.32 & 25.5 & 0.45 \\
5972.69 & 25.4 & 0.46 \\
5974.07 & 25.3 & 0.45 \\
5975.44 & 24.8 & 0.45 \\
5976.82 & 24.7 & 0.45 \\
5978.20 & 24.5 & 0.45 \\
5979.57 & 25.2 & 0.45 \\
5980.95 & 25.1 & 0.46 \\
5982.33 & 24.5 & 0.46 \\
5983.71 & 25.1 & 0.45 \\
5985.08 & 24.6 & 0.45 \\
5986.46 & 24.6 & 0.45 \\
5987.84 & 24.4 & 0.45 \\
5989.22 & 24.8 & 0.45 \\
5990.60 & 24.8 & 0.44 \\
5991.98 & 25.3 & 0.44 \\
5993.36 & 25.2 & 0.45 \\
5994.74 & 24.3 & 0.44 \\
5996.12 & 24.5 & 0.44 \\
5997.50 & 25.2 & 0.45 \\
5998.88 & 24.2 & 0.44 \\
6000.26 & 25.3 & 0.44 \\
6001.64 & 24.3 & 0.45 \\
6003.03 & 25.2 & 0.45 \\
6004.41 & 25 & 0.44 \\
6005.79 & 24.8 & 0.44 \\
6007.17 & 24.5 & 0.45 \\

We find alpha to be 1.5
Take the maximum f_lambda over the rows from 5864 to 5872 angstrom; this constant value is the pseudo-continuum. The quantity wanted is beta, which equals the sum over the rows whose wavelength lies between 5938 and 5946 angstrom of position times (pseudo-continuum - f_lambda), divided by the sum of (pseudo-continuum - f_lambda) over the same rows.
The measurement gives 5940.9 angstrom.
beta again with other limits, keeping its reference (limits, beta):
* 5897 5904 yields 5899.5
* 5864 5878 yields 5871.1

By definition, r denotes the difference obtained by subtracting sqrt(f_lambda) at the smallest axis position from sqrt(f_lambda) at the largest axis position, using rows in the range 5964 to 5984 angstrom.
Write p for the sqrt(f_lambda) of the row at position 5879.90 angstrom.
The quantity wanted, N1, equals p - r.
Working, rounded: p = 4.86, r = -0.040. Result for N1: 4.90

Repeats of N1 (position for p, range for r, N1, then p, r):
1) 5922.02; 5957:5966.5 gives 4.90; 4.97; 0.069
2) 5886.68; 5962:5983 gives 4.71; 4.64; -0.070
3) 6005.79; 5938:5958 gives 4.98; 4.98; 0.000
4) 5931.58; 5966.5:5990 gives 5.08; 4.95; -0.129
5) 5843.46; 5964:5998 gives 5.17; 5.14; -0.030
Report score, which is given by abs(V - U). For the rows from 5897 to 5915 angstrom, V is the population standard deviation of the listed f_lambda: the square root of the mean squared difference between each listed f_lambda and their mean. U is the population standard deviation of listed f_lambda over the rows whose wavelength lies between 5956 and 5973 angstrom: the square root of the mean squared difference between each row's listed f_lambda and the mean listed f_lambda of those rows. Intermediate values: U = 0.3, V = 1.3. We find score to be 1.0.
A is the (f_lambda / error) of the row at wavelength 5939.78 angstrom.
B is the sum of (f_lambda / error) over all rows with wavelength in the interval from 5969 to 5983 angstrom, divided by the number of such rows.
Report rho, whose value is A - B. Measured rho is -2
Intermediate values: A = 53.3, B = 55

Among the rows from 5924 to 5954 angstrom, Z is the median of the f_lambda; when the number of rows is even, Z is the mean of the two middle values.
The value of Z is 25.00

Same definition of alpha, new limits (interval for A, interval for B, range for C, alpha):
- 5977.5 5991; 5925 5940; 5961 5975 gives 0.7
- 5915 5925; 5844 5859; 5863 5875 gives 0.5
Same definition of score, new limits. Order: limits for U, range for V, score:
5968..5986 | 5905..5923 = 0.7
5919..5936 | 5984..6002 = 0.4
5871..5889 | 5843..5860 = 0.7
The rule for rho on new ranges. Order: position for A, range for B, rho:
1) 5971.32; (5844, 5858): 7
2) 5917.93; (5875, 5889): 0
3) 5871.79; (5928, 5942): 1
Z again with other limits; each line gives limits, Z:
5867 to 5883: 24.65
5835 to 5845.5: 25.70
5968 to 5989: 25.10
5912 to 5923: 25.00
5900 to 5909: 23.80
